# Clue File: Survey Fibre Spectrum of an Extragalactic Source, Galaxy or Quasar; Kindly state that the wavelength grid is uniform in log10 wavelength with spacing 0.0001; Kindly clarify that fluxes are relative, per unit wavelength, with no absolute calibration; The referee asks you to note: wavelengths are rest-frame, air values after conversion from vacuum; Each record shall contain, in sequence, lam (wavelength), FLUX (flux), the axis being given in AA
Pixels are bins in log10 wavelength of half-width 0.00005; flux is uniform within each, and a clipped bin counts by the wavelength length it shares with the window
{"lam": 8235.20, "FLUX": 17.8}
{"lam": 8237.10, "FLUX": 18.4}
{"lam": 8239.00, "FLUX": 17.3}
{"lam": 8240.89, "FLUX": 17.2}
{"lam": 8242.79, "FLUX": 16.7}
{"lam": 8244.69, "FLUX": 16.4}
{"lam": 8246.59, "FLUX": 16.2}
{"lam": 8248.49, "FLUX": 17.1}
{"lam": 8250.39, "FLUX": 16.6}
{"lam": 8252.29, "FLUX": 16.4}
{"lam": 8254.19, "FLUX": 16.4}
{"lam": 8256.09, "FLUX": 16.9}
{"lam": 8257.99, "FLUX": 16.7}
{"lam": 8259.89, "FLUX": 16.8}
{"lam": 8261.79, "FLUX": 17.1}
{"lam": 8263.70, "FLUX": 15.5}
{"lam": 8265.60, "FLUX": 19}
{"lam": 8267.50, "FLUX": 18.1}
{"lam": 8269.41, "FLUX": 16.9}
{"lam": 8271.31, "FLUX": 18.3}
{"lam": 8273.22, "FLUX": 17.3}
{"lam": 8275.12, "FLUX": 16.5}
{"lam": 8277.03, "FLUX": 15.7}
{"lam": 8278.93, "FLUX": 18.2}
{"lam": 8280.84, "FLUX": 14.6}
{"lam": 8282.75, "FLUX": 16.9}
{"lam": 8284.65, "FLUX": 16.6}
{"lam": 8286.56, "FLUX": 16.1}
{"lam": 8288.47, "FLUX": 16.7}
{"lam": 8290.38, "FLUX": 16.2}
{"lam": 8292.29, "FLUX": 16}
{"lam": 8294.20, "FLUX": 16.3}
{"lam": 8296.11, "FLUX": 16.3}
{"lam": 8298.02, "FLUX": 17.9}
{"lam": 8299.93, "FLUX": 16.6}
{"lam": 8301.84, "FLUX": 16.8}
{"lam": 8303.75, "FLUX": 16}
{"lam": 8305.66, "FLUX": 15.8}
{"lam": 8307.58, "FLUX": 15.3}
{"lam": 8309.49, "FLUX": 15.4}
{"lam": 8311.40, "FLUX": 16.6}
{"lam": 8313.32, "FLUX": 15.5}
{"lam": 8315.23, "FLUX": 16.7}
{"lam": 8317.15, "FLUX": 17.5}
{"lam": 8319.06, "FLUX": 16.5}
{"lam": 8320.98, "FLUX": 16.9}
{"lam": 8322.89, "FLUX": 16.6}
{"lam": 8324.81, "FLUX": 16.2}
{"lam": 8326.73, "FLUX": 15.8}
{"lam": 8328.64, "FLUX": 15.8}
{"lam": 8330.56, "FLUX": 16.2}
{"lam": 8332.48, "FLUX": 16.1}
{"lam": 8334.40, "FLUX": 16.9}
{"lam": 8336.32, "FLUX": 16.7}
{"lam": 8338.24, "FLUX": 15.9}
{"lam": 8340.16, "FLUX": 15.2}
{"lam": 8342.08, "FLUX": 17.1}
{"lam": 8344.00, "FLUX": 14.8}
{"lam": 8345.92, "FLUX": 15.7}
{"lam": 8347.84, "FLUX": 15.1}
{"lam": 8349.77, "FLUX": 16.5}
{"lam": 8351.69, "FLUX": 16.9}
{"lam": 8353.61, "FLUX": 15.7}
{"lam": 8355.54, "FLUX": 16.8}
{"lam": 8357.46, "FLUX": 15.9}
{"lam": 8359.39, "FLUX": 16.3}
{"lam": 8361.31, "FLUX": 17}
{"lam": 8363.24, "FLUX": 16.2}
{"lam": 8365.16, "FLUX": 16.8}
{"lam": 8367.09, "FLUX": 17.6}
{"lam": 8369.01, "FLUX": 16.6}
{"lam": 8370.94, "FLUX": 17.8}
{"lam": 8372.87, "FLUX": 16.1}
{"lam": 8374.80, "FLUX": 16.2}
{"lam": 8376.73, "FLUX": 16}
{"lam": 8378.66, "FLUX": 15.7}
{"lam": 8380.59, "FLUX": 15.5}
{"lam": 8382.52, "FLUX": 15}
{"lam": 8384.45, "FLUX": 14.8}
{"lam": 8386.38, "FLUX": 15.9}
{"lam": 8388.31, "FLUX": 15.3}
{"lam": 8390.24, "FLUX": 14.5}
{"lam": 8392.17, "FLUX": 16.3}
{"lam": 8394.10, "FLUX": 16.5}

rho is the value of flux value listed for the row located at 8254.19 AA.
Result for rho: 16.4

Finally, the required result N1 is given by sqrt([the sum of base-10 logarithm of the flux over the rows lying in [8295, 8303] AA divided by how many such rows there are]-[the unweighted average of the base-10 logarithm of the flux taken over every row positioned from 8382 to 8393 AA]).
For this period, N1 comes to 0.21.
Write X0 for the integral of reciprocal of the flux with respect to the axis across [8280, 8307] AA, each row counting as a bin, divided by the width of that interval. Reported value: 0.0613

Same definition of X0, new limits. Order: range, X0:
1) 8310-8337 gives 0.0610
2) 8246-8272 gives 0.0590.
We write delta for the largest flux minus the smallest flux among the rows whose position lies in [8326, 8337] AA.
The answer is 1.1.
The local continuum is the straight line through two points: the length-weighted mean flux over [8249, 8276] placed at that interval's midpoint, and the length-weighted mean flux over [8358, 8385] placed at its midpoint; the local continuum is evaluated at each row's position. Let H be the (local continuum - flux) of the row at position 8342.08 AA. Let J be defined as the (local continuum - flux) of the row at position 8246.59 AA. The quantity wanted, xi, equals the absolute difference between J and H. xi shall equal 1.6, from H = -0.6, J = 1.0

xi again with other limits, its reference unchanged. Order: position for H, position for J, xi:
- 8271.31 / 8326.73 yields 2.1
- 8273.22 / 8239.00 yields 0.2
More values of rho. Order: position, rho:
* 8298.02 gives 17.9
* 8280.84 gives 14.6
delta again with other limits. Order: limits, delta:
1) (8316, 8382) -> 3.0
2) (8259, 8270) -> 3.5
